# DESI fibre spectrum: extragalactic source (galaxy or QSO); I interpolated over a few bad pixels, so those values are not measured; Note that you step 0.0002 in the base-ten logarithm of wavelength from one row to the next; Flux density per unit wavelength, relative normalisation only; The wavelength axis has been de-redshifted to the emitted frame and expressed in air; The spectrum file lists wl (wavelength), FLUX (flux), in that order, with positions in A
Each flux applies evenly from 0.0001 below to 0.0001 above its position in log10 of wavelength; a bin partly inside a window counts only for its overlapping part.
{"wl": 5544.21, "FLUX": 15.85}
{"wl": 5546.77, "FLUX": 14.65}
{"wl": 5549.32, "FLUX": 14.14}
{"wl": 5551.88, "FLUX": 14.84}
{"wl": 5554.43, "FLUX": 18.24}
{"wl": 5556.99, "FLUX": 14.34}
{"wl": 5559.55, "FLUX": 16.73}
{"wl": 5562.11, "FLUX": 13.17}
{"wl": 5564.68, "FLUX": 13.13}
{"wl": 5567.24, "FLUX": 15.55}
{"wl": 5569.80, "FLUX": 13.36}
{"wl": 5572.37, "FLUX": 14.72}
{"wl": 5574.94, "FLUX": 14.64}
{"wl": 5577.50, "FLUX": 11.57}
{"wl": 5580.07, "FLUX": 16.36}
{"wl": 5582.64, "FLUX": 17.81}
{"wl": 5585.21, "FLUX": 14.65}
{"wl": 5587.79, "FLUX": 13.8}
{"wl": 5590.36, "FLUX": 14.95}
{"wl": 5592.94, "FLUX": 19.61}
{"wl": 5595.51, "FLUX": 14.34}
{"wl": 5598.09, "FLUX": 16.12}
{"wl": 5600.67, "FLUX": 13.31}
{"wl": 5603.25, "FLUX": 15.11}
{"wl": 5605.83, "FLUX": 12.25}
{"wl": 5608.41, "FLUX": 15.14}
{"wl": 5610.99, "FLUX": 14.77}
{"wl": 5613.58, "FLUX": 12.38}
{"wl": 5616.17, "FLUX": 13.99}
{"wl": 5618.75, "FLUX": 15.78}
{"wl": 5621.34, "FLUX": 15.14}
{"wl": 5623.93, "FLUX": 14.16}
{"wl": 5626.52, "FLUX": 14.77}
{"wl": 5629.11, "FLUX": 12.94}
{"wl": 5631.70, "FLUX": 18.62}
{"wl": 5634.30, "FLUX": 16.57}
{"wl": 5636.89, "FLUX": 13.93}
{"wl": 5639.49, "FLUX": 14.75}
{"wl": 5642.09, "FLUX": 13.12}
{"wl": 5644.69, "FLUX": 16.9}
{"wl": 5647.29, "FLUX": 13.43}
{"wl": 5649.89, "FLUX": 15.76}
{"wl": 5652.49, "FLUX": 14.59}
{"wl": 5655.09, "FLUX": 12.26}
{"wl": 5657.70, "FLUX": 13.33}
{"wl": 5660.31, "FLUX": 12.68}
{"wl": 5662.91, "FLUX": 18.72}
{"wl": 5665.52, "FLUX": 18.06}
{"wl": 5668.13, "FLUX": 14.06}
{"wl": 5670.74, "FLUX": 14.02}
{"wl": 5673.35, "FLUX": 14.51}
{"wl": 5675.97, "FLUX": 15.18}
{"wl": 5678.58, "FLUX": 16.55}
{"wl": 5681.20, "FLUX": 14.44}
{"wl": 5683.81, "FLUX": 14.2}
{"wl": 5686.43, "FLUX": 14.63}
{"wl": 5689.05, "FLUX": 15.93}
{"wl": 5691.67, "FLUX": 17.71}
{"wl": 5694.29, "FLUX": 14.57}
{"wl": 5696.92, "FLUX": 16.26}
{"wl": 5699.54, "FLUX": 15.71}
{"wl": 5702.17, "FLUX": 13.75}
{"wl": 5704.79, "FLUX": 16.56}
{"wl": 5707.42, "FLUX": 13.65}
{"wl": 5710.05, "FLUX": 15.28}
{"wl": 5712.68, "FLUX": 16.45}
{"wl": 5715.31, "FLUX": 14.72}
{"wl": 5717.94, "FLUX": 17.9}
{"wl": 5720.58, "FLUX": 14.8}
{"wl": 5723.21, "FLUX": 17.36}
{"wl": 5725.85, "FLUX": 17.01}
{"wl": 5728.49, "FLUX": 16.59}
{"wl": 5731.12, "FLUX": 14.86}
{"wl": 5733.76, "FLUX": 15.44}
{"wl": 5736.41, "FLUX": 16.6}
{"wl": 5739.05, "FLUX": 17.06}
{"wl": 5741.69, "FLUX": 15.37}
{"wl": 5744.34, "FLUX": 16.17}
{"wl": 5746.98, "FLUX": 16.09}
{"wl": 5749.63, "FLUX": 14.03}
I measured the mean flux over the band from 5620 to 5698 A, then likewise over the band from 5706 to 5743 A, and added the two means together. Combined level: 30.99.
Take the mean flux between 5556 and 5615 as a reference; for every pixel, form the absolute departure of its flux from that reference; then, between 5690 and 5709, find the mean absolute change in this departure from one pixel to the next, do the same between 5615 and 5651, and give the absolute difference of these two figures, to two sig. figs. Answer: 0.16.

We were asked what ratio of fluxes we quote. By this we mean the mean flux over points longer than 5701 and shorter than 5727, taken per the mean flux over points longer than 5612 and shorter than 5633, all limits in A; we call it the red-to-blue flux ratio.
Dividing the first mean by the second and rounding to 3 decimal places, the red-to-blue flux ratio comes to 1.070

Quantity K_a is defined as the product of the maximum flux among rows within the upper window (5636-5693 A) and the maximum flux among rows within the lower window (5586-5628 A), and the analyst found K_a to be 367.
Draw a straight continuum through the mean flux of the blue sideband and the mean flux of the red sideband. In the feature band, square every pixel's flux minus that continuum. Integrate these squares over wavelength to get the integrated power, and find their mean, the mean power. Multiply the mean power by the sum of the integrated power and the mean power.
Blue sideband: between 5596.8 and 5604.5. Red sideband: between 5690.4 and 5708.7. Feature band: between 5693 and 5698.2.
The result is 3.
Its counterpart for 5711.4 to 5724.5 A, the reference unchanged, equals 64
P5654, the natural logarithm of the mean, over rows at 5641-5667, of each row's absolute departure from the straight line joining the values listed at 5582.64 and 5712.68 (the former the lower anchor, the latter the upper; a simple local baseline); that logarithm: 1.01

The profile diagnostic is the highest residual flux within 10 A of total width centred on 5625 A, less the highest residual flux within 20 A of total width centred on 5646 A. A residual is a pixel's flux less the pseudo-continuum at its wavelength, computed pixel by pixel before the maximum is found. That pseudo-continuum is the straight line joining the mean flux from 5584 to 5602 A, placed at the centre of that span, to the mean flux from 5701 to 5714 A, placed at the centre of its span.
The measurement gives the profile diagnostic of -1.8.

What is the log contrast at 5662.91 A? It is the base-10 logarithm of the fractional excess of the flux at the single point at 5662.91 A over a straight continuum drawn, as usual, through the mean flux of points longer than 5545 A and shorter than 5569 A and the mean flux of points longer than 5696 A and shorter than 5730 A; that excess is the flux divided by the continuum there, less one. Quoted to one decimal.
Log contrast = -0.7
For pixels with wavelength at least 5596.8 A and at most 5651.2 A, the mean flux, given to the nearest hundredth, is 14.71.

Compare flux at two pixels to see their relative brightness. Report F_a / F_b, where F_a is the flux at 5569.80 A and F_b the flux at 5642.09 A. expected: 1.02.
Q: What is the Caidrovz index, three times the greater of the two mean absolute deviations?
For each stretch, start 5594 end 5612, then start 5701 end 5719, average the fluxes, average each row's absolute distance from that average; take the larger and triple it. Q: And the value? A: 3.85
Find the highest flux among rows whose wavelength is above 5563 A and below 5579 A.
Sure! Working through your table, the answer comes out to 15.55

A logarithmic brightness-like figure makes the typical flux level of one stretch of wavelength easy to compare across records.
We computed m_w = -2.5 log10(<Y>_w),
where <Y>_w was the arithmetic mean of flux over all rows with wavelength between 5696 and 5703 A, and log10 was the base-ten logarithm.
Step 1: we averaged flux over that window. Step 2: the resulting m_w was -2.96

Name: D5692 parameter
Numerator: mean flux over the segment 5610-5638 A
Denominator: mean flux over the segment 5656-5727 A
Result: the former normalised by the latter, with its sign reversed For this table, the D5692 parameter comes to -0.96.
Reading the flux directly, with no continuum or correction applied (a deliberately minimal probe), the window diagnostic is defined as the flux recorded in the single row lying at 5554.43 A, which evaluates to 18.24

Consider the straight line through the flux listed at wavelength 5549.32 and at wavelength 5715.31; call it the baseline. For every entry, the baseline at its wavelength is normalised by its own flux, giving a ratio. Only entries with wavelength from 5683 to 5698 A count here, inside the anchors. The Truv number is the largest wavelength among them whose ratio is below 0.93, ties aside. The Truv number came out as 5696.92 A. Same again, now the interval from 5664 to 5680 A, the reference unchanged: 5678.58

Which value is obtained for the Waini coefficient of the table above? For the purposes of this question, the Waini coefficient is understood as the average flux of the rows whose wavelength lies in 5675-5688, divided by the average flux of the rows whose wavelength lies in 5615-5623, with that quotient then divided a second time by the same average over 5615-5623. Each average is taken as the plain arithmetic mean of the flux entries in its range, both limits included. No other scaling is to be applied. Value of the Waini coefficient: 0.067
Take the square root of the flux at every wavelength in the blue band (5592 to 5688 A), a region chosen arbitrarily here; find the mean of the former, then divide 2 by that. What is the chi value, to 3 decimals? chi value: 0.520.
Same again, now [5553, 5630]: 0.521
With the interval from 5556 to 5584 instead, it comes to 0.523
